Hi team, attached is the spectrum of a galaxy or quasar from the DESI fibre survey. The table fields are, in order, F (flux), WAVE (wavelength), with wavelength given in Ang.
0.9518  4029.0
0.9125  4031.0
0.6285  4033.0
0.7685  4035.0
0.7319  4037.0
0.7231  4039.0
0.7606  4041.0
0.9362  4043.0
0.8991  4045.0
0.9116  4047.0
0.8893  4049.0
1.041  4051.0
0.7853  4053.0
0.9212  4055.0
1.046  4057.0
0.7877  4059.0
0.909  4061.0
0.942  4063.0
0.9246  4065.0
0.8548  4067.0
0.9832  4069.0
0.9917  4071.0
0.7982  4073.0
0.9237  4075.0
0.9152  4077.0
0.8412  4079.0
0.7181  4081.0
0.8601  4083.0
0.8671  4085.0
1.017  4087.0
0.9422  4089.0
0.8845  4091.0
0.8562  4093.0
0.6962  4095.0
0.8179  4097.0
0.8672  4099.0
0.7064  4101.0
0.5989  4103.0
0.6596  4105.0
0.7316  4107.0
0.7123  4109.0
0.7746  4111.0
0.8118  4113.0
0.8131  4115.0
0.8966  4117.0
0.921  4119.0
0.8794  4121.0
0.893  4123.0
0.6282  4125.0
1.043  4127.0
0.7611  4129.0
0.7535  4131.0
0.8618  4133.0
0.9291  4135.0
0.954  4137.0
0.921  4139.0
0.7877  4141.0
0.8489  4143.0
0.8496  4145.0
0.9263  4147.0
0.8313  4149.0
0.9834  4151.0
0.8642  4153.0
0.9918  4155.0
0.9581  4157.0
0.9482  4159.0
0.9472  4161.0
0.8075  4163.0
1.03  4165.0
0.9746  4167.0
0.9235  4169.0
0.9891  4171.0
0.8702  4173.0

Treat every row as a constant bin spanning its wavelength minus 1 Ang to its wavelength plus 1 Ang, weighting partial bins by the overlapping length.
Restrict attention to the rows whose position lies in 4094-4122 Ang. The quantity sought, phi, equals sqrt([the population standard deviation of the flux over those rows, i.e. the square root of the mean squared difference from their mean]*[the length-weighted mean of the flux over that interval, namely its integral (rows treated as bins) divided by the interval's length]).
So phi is 0.269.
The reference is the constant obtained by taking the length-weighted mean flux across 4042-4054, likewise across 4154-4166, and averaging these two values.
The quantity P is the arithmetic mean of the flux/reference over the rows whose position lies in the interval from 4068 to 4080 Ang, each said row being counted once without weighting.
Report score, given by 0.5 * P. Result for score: 0.489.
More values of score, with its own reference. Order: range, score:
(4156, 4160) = 0.513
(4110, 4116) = 0.431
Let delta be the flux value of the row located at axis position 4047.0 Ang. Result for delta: 0.9116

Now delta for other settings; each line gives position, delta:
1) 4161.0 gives 0.9472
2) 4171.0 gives 0.9891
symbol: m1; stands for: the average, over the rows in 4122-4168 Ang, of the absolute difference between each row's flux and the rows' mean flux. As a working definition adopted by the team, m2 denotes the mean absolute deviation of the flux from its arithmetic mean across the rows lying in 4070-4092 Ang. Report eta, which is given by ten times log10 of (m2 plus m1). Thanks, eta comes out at -8.42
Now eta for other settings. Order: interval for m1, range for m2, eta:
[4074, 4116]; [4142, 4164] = -8.44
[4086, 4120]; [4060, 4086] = -8.28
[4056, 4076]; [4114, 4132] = -8.08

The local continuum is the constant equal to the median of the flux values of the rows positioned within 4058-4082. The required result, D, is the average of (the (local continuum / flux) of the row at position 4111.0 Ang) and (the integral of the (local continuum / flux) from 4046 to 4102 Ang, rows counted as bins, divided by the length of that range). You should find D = 1.11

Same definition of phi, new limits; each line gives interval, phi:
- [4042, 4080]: 0.258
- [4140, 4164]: 0.247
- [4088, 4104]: 0.295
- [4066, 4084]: 0.269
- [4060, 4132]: 0.301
